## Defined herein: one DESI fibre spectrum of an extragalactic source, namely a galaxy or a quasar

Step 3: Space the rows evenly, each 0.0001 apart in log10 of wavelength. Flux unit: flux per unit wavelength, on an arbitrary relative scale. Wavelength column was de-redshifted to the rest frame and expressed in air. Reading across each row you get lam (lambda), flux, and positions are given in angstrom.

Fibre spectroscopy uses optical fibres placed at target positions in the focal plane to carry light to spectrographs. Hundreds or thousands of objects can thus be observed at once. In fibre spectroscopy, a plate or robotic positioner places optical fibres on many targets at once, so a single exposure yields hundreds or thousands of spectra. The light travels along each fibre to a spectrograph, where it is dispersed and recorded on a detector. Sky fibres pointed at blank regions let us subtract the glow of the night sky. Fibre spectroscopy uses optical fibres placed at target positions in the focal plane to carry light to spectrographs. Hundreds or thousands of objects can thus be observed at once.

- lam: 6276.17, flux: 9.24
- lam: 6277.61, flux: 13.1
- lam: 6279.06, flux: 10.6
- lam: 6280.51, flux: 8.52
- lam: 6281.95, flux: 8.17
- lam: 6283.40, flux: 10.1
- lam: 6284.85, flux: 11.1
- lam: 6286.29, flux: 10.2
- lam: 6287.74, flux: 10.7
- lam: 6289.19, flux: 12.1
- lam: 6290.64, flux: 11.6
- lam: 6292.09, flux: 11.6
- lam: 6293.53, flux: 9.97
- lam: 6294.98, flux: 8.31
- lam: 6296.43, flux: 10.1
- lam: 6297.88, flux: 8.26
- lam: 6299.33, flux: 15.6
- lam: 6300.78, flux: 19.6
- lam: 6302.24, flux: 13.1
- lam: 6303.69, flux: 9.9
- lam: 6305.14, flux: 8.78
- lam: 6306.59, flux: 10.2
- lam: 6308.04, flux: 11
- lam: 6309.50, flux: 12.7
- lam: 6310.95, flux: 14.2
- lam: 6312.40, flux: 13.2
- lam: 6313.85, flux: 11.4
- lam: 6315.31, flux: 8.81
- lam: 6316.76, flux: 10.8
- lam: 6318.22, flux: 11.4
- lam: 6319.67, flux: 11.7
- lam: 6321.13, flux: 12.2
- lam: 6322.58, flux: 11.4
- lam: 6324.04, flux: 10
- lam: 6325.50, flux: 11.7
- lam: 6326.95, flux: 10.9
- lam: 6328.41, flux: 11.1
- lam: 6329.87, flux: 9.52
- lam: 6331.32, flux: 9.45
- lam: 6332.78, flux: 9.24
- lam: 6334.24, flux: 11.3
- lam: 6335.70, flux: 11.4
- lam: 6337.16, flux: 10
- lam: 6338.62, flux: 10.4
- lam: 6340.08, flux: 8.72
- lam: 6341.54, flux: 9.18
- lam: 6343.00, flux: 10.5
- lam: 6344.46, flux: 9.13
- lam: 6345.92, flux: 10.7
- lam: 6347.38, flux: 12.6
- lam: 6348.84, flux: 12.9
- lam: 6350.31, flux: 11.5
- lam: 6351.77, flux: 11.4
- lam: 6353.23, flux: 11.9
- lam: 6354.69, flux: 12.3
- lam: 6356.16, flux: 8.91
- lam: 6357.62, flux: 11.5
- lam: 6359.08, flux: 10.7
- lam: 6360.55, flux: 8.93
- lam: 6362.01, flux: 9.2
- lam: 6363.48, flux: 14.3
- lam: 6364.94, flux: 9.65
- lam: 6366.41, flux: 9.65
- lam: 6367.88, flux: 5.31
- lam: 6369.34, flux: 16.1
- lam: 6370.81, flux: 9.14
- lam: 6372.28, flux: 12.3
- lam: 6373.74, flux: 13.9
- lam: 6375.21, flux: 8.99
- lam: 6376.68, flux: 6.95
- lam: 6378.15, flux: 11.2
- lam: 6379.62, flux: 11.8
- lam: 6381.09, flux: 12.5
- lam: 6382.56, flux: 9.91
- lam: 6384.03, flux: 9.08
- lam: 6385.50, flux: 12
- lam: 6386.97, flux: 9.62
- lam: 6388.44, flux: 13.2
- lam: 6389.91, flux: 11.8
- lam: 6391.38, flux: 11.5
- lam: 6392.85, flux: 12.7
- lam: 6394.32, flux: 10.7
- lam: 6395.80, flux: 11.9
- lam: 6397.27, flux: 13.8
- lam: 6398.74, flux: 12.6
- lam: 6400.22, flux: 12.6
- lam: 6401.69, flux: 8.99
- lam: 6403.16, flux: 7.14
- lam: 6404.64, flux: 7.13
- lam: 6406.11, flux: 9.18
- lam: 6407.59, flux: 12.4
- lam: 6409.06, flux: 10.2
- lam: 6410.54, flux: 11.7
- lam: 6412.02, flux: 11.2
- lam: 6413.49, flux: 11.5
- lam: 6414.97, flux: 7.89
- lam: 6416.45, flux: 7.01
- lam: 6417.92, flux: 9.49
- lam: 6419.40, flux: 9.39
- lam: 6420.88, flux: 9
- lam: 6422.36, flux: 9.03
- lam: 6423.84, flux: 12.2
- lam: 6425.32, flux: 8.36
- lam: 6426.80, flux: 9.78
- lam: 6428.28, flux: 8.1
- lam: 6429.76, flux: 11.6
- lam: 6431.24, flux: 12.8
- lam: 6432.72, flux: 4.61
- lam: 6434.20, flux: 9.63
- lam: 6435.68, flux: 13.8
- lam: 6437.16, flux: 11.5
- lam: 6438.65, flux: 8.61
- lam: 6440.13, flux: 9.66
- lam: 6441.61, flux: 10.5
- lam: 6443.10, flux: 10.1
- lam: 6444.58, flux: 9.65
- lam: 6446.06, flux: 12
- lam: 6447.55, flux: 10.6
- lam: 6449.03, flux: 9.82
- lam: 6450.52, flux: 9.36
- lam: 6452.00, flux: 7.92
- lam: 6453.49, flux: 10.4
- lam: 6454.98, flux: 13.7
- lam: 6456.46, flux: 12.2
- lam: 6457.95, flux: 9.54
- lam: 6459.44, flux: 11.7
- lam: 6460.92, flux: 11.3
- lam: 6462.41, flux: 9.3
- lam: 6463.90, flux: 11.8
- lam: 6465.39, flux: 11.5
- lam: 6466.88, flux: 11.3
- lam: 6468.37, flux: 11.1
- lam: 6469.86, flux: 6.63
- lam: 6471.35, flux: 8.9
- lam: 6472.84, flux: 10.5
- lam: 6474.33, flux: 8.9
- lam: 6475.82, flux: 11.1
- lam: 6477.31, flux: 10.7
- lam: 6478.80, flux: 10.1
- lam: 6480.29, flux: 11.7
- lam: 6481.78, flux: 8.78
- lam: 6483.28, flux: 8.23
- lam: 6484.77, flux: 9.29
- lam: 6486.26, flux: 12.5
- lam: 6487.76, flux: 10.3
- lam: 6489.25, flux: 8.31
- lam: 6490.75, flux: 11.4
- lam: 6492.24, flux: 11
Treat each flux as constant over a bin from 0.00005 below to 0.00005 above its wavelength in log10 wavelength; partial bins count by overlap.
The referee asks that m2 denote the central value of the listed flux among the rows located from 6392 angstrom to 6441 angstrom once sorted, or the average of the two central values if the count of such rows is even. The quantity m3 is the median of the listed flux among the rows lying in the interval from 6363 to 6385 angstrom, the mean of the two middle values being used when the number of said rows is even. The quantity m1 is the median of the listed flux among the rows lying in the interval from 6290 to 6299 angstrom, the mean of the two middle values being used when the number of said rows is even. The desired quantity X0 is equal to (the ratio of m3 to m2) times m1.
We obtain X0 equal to 10.2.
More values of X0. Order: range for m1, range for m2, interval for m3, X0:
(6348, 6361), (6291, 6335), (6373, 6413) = 12.0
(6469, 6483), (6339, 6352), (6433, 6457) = 9.7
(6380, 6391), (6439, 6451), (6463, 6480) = 12.7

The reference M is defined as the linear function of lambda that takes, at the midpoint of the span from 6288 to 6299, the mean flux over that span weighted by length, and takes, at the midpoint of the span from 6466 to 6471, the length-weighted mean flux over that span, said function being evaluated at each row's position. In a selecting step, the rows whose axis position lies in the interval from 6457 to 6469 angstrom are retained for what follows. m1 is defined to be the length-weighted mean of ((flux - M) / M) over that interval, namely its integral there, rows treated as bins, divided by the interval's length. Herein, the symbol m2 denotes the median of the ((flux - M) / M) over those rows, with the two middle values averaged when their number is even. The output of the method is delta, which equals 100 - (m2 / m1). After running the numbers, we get 99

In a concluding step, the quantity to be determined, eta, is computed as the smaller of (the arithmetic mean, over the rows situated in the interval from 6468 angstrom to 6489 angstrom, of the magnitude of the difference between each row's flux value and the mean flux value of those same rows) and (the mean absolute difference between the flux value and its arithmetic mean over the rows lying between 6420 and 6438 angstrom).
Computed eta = 1.2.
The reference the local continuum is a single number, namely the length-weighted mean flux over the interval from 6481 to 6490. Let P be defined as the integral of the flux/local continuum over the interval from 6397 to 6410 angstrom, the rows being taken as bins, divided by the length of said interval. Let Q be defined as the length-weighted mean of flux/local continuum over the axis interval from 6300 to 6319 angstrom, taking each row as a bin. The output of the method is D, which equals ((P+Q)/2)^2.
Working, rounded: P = 1.081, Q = 1.25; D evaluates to 1.35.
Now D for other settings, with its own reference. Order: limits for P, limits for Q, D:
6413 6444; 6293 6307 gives 1.22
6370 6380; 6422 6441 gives 1.16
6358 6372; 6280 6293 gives 1.19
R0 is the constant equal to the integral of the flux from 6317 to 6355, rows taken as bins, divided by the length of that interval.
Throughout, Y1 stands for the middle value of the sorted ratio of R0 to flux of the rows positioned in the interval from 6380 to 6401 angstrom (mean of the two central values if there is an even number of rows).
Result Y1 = 0.91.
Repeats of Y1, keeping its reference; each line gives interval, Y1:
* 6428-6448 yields 1.05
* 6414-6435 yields 1.18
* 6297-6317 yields 0.97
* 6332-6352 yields 1.02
